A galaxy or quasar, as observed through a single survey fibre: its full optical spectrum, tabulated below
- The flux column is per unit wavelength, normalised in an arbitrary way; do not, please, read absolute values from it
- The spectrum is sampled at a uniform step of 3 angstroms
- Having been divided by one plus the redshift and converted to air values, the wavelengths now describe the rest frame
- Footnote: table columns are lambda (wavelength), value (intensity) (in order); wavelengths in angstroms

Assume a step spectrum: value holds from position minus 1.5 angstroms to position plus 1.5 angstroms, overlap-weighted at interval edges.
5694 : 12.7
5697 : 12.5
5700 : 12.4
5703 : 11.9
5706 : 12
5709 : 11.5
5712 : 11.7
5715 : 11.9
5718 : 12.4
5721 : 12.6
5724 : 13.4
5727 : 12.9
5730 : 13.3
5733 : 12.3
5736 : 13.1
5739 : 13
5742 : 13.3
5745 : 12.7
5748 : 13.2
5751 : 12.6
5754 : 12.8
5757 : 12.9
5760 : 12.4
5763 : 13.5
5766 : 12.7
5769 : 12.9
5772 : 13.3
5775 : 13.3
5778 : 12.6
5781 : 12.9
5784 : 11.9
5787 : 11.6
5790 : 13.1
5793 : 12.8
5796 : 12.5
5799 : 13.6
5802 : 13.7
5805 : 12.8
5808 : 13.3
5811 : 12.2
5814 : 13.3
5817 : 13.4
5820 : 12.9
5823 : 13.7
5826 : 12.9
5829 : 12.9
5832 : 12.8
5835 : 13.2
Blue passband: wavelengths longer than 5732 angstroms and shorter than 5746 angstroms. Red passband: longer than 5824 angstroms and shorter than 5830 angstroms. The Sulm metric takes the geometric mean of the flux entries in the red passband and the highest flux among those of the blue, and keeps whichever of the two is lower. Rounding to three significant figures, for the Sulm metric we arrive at 12.9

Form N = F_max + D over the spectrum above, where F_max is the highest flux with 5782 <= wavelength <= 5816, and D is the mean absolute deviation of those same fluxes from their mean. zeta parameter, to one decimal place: 14.2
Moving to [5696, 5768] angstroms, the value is 13.9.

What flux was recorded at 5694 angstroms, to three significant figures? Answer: 12.7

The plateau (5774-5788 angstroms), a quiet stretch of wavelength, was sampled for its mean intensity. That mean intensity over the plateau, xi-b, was 12.5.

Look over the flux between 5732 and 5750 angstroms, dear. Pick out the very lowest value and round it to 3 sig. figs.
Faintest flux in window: 12.3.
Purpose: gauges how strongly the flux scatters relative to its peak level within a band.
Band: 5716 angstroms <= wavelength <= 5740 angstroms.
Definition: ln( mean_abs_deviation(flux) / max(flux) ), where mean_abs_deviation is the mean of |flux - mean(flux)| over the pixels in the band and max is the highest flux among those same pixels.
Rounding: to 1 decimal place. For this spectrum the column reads -3.7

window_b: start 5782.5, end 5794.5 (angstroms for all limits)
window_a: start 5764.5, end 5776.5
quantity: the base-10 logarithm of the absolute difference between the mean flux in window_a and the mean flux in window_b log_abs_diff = -0.2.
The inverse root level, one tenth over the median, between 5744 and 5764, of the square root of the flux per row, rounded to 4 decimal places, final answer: 0.0280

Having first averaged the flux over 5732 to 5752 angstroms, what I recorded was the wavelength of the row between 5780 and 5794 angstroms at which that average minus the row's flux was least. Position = 5790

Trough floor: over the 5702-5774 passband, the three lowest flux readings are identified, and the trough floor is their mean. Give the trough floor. 11.7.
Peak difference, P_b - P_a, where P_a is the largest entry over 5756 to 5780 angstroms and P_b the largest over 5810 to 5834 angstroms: 0.2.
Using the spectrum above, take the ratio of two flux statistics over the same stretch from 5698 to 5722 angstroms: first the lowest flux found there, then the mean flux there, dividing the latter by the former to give 1.05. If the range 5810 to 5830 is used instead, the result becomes 1.07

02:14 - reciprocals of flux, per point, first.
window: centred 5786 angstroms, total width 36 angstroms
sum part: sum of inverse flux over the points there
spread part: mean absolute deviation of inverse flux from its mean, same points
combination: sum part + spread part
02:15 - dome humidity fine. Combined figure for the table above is 0.94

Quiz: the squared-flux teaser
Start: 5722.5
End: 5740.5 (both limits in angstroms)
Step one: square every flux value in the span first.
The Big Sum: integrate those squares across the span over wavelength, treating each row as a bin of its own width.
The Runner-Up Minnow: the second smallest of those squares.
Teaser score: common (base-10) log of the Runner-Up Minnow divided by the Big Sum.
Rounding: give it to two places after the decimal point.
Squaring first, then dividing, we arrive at -1.26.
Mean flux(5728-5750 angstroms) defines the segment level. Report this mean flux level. 13.0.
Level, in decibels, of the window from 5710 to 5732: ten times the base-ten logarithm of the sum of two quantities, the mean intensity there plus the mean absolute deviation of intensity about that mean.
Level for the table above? 11.2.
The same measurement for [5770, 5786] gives 11.2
